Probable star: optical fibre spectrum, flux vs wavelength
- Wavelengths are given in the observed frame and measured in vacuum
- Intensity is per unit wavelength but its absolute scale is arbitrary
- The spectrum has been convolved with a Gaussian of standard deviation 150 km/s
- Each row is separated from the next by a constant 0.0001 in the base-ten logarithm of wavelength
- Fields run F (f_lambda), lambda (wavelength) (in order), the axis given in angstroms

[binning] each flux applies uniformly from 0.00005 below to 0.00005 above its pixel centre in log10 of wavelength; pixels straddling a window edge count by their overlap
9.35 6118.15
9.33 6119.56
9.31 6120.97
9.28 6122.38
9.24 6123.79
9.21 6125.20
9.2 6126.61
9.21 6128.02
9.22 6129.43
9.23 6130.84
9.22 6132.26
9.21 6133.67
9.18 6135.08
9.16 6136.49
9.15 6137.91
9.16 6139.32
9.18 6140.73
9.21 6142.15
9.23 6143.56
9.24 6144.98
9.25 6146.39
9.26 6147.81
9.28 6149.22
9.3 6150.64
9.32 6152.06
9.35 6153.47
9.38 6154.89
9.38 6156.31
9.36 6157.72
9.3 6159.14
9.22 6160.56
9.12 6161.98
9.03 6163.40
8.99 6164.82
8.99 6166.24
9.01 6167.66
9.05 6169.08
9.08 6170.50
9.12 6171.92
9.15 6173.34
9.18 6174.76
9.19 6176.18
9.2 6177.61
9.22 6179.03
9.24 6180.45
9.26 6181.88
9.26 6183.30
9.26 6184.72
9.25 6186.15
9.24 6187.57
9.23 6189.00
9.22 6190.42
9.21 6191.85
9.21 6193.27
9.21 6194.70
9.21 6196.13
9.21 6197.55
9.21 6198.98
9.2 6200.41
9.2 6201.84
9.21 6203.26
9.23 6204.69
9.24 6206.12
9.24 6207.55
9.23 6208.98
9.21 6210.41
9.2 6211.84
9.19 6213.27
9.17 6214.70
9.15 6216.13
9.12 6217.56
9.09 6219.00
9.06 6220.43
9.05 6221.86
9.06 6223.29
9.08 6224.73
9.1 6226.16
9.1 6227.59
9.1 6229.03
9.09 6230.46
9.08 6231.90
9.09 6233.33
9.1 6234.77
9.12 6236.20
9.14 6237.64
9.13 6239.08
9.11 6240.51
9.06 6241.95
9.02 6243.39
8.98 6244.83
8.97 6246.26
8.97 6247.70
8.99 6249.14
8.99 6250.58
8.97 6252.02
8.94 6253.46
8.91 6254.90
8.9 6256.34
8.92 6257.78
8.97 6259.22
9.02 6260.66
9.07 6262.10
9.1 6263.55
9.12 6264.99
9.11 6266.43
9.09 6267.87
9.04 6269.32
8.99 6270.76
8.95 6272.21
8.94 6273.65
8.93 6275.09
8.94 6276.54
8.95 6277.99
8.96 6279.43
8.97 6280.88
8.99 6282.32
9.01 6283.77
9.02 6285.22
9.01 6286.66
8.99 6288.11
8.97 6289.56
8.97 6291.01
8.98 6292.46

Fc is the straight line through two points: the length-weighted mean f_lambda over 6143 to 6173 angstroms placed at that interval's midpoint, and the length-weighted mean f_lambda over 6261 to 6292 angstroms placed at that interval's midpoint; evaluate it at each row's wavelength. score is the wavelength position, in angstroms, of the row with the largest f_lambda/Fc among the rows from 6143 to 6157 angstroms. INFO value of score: 6156.31 angstroms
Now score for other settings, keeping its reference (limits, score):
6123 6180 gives 6156.31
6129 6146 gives 6144.98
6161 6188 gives 6184.72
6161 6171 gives 6161.98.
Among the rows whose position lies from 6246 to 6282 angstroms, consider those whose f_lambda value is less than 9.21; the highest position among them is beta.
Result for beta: 6280.88 angstroms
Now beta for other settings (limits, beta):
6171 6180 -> 6177.61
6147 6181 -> 6177.61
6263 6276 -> 6275.09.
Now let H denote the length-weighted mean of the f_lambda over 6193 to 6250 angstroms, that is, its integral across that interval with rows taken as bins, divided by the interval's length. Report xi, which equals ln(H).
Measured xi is 2.21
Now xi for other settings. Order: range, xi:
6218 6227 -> 2.21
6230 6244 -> 2.21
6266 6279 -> 2.20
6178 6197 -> 2.22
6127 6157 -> 2.22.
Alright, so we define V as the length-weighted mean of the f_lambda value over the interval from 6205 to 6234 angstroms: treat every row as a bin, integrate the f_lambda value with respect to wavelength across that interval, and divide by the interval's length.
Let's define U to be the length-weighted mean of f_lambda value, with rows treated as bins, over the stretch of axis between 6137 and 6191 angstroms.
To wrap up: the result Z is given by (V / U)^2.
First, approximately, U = 9.21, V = 9.134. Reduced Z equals 0.984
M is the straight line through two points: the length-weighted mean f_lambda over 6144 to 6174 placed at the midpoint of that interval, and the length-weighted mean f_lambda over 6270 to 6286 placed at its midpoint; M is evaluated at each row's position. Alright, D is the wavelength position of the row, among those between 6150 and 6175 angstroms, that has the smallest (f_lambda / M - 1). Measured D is 6164.82 angstroms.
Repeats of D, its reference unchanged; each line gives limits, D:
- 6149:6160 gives 6149.22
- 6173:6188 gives 6173.34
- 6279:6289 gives 6279.43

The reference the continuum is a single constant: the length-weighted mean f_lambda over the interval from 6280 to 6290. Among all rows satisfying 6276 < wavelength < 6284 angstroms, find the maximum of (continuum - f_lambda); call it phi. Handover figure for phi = 0.05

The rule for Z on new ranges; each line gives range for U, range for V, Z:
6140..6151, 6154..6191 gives 0.989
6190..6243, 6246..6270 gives 0.968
